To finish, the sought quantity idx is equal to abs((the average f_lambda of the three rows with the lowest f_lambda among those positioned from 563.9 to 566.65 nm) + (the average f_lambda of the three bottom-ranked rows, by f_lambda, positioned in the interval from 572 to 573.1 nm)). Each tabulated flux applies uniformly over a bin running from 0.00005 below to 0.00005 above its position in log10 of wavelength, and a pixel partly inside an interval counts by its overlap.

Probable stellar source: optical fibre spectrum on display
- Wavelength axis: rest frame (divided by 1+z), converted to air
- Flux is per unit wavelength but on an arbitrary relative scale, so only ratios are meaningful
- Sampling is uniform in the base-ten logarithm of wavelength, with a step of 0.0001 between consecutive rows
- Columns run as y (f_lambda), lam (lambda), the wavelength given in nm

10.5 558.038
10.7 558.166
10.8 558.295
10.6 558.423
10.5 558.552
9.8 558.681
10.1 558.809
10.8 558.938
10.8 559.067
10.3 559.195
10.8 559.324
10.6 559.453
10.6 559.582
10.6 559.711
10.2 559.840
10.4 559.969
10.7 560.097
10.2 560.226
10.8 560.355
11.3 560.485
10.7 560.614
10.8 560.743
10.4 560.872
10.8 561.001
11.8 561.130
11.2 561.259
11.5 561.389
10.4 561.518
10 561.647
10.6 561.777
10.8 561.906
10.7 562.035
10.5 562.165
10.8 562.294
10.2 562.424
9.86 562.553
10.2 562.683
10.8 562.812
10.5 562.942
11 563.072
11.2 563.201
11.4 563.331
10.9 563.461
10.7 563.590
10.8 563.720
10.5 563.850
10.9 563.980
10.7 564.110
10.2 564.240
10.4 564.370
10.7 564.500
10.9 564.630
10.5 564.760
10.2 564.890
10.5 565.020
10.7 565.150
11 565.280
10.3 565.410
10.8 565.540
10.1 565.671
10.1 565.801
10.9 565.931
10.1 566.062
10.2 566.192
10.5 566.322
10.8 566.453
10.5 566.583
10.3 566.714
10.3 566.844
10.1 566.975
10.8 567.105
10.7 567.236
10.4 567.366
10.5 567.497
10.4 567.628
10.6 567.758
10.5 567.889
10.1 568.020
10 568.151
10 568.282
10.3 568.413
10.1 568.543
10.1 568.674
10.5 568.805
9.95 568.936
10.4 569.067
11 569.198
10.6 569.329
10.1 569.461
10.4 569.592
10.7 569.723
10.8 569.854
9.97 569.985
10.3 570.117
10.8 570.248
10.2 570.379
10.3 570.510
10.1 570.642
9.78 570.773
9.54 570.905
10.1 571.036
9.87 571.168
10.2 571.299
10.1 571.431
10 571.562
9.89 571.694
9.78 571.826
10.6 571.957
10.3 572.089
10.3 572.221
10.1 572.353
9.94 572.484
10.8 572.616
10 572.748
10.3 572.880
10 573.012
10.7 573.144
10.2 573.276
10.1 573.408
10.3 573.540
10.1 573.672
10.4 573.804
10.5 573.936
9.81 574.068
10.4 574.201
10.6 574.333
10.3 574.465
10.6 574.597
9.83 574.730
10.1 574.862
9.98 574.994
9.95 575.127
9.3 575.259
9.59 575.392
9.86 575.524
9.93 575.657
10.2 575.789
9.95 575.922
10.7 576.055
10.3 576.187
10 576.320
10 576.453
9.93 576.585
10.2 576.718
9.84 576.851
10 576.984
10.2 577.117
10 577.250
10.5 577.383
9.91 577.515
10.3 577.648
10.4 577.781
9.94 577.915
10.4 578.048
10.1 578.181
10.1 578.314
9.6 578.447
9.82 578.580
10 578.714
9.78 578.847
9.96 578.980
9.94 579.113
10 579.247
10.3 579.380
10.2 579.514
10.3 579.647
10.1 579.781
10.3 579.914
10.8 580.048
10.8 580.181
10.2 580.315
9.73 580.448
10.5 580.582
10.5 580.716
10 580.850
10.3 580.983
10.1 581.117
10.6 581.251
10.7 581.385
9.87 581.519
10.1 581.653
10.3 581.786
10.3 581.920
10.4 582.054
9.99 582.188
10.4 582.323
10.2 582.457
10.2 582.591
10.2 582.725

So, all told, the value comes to 20.1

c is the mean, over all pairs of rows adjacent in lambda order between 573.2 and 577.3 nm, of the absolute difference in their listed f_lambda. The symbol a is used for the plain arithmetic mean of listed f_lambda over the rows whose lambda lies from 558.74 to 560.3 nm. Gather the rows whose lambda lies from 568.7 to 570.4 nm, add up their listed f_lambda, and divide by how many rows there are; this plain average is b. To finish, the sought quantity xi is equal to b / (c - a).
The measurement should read -1.022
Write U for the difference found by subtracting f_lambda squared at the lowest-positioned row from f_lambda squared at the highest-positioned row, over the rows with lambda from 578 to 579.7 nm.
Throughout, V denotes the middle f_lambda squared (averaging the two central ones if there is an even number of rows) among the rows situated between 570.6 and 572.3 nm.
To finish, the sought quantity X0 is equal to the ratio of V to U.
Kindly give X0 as -49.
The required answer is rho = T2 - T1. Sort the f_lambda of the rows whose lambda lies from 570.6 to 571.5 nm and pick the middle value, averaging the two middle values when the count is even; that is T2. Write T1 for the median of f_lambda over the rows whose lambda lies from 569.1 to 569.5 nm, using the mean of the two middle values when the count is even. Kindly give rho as -0.5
